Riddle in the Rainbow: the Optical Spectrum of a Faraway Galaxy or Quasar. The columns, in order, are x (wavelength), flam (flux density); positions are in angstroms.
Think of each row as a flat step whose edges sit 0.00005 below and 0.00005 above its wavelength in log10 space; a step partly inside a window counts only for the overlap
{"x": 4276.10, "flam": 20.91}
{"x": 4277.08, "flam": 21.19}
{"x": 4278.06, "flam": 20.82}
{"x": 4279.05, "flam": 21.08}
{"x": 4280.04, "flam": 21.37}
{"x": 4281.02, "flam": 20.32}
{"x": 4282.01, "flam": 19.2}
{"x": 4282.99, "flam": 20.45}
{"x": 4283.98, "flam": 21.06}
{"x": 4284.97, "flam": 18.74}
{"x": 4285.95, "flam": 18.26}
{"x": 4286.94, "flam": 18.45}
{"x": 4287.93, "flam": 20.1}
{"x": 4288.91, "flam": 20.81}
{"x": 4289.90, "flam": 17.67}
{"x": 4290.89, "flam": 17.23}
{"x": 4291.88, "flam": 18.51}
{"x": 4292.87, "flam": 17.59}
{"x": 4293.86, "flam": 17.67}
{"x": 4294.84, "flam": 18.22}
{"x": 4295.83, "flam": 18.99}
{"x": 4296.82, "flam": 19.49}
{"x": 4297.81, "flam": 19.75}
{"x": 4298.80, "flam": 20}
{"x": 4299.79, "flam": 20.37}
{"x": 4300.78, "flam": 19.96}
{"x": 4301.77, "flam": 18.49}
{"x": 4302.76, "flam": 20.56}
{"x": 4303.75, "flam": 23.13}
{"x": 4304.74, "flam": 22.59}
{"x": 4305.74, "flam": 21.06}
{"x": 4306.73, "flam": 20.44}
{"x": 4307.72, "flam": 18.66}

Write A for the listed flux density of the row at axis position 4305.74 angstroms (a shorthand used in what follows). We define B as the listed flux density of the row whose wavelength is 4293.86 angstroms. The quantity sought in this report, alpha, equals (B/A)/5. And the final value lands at 0.168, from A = 21.06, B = 17.67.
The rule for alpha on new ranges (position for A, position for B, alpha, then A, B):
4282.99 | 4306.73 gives 0.200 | 20.45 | 20.44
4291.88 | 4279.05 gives 0.228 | 18.51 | 21.08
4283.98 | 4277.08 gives 0.201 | 21.06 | 21.19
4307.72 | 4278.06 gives 0.223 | 18.66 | 20.82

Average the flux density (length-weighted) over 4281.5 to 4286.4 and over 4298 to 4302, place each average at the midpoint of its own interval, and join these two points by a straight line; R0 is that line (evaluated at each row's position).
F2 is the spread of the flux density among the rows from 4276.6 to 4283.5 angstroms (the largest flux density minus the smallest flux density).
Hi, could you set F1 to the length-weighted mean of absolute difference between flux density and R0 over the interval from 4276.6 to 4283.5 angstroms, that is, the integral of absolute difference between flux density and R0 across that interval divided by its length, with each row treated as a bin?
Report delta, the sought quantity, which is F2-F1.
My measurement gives 0.9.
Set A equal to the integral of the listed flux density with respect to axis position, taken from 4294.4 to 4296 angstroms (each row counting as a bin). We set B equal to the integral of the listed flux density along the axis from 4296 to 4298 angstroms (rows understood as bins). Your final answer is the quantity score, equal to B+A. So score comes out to 69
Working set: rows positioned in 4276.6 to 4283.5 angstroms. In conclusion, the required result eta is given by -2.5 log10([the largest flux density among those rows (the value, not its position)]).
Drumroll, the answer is -3.325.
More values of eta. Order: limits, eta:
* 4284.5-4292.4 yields -3.296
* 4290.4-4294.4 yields -3.169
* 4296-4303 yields -3.283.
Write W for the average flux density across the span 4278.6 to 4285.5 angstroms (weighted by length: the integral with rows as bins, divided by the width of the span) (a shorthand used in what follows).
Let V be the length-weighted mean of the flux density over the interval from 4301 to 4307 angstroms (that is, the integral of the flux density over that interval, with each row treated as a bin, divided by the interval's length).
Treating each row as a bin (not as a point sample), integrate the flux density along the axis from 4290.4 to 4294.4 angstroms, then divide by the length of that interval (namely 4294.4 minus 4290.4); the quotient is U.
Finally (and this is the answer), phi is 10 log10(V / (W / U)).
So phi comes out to 12.6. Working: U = 17.8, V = 21.0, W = 20.3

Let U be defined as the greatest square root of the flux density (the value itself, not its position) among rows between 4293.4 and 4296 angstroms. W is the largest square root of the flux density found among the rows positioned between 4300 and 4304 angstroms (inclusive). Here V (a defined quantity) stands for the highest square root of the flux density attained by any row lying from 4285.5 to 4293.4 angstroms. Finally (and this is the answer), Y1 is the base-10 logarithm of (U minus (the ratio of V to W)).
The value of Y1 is 0.53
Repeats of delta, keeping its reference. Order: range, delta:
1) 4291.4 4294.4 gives -0.8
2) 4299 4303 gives 1.4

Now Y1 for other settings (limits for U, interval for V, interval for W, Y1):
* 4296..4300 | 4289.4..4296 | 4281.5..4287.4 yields 0.55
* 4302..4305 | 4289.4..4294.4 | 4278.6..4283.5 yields 0.59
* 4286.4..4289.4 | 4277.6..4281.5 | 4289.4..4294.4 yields 0.54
